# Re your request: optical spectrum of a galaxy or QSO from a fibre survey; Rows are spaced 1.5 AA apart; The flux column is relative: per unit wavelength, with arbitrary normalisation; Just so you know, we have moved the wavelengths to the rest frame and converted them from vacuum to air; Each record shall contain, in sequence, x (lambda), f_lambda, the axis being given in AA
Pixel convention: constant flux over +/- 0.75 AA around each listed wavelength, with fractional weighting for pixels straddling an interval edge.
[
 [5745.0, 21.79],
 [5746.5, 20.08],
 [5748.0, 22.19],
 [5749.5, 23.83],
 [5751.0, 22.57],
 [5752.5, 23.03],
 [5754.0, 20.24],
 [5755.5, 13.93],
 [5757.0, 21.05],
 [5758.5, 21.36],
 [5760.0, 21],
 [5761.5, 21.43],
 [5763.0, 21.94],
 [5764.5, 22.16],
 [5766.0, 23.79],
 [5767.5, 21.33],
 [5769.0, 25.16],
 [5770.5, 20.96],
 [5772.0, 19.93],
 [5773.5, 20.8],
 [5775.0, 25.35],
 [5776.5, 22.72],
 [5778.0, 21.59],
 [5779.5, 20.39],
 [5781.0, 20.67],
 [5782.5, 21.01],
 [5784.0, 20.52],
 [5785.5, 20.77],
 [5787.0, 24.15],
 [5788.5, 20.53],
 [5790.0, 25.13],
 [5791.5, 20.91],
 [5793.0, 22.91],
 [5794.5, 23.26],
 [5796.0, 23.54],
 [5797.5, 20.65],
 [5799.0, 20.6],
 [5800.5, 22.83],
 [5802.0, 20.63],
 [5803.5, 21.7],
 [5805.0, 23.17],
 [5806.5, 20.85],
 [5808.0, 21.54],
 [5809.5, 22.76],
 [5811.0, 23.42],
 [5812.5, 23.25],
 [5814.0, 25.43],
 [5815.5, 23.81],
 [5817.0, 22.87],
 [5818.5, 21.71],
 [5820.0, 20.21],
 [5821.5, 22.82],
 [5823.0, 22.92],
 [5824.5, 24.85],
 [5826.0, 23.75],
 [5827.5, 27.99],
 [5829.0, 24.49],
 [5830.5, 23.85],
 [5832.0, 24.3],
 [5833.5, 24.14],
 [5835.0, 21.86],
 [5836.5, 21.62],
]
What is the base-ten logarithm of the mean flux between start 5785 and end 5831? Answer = 1.358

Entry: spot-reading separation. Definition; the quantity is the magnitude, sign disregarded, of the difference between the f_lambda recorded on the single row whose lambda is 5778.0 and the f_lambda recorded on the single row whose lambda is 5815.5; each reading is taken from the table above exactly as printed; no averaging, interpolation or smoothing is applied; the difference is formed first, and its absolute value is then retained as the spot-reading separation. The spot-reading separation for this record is 2.2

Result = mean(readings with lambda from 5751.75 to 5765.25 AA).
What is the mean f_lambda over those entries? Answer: 20.7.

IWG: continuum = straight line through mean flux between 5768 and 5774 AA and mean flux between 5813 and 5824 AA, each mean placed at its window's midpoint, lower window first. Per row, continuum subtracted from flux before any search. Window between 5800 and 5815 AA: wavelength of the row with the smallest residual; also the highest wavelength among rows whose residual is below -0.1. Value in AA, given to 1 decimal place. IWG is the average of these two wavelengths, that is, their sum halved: 5805.0 AA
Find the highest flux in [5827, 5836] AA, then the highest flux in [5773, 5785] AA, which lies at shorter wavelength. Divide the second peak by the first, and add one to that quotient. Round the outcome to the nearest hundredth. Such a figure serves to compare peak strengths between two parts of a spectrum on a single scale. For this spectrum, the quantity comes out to 1.91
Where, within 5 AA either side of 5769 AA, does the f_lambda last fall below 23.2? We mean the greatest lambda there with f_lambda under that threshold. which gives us 5773.5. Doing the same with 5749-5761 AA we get 5760.0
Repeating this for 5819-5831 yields 5823.0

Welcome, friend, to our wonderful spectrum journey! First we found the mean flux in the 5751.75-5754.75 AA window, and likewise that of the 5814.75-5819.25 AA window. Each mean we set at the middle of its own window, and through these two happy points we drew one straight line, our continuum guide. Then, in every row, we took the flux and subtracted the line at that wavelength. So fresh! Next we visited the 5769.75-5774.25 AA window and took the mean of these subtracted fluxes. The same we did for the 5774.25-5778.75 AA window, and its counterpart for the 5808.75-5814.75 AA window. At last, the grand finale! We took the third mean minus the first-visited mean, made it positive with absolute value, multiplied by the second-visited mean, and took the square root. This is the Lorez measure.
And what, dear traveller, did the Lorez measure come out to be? 1.7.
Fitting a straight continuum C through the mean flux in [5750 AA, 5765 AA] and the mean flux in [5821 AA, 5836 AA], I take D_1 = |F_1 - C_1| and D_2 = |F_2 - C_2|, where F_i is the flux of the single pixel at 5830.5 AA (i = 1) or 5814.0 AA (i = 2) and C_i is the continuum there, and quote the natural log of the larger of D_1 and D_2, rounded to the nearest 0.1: 0.7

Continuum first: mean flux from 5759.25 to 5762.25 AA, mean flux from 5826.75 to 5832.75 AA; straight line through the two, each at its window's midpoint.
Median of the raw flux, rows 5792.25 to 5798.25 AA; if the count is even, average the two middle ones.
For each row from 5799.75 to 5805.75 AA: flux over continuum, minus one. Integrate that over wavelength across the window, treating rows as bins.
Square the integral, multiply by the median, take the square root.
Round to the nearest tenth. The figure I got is 1.9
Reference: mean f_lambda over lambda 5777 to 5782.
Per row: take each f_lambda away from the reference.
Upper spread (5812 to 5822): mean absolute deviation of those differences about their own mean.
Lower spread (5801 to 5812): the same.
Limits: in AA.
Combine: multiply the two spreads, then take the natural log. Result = 0.05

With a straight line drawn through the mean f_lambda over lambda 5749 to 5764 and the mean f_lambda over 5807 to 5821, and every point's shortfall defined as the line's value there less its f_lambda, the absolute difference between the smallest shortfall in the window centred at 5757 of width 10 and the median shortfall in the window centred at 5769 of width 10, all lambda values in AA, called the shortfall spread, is 2.2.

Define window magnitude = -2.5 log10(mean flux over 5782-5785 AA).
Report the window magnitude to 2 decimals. -3.29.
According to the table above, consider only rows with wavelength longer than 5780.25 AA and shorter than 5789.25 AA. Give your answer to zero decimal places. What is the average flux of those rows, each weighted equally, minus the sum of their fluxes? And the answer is -106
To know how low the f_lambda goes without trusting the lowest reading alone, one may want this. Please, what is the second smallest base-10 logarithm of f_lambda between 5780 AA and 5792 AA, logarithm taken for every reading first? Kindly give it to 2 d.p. 1.31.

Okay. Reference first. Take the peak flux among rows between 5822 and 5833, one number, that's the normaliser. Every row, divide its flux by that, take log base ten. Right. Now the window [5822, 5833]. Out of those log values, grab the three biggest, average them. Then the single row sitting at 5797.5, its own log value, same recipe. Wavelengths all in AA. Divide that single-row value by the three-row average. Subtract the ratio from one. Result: -2.6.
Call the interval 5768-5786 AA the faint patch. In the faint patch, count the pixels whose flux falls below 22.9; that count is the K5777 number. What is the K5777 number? 10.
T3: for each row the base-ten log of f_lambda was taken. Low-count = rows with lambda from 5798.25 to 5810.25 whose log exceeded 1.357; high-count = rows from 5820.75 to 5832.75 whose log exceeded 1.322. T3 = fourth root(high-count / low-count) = 1.28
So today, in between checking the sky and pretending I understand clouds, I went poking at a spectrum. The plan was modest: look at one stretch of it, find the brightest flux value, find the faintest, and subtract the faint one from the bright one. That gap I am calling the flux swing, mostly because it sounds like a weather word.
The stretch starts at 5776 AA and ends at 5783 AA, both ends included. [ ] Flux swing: 2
